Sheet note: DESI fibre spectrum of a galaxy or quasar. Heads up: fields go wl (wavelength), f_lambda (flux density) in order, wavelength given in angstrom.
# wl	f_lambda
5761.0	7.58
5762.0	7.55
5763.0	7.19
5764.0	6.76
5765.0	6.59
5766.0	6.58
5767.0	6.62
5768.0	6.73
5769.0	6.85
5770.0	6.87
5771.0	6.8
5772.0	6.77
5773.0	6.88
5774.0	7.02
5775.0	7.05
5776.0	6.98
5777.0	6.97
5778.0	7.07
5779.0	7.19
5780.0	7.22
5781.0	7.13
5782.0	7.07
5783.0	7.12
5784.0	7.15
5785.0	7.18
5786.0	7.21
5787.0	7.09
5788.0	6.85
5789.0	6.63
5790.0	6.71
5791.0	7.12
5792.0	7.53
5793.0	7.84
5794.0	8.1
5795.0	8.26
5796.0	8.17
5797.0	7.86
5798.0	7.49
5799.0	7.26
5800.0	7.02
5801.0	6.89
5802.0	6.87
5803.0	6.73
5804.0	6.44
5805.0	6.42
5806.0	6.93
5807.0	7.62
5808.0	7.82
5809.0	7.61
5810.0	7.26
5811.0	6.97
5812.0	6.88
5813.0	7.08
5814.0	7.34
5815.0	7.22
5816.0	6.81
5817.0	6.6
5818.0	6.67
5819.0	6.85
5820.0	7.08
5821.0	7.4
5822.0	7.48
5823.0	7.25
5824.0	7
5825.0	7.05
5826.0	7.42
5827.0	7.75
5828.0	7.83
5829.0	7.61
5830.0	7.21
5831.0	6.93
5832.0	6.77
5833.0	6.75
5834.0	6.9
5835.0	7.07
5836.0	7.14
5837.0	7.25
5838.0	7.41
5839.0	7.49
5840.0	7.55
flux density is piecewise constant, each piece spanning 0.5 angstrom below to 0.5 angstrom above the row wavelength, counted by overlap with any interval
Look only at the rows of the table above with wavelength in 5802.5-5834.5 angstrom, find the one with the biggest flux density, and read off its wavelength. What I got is 5828.0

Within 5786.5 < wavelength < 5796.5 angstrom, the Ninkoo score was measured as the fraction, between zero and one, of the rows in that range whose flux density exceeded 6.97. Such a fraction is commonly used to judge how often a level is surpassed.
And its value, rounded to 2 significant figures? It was 0.70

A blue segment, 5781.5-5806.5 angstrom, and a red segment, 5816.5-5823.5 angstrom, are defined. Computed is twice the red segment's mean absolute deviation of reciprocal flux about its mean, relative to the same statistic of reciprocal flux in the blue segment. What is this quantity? 1.6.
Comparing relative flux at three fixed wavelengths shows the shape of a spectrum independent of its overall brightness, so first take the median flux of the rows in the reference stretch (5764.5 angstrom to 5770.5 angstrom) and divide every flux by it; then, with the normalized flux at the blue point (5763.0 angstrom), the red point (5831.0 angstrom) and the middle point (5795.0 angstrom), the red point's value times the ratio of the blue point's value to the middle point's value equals 0.90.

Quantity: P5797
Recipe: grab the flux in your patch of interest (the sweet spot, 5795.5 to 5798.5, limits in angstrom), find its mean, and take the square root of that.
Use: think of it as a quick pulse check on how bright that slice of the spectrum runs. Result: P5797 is 2.80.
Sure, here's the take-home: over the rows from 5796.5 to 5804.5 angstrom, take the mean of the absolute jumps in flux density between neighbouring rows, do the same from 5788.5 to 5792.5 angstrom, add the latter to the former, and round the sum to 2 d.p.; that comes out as 0.50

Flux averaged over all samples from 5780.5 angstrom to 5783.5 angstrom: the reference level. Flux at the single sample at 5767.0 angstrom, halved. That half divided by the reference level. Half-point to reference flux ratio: 0.47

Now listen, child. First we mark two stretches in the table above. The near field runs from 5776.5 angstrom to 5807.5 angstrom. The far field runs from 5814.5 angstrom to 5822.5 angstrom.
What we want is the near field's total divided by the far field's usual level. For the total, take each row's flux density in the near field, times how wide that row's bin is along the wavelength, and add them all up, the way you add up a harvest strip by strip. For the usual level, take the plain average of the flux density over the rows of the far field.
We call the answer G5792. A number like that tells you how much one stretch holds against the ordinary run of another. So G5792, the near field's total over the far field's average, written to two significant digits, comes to 32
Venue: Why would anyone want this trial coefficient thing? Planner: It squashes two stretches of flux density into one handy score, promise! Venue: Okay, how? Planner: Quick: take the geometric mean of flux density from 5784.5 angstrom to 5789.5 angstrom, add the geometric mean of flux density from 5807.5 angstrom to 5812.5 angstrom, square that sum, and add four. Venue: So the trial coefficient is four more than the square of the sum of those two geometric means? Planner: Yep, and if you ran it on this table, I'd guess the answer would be 208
